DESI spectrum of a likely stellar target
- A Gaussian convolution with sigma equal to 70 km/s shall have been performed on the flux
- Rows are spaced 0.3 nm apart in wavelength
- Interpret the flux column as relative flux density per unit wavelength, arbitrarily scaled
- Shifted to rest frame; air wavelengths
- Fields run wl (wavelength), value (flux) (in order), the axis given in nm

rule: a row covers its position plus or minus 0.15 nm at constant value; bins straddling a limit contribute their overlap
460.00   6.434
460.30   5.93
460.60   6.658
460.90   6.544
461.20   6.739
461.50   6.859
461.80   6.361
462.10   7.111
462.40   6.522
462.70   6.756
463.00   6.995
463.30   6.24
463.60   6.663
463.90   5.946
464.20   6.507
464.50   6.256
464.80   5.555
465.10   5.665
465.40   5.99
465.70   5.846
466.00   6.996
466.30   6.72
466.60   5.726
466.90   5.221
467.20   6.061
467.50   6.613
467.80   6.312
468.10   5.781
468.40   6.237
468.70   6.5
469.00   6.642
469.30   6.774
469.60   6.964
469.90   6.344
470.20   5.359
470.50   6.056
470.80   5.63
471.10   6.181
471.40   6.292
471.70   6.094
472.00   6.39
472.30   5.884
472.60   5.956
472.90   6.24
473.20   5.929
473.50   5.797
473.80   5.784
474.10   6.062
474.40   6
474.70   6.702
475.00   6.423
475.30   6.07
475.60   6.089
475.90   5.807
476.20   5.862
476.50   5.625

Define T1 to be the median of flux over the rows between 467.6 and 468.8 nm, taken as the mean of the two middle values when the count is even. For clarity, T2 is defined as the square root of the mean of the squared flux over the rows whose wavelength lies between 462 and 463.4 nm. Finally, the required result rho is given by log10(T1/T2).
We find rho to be -0.03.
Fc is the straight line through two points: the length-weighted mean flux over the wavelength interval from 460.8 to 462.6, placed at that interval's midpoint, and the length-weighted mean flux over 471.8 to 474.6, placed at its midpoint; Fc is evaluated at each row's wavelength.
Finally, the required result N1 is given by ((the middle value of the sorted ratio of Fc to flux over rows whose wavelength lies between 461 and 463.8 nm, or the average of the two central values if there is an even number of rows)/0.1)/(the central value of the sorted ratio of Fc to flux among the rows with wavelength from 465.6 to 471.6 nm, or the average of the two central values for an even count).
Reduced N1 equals 9.9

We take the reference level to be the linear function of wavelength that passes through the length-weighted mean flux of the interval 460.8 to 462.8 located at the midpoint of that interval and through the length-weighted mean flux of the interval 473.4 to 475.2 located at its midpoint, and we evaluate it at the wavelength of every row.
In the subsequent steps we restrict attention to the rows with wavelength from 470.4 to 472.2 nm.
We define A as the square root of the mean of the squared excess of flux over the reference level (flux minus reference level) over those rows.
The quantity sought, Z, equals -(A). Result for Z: -0.31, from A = 0.31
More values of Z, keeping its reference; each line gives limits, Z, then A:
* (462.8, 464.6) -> -0.37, 0.37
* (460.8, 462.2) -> -0.27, 0.27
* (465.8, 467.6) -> -0.66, 0.66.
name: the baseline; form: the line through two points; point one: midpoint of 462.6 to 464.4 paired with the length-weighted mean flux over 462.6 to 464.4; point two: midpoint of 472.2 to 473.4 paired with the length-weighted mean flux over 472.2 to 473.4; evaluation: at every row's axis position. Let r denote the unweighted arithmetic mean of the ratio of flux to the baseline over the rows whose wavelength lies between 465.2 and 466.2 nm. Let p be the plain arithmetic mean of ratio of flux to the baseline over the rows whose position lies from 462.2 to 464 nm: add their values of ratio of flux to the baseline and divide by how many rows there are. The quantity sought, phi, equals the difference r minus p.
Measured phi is -0.02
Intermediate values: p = 1.00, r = 0.98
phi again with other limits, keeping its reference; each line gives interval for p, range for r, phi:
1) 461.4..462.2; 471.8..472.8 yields -0.02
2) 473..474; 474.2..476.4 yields 0.07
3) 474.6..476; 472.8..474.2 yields -0.06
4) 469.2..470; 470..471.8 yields -0.11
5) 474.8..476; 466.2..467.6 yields -0.08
